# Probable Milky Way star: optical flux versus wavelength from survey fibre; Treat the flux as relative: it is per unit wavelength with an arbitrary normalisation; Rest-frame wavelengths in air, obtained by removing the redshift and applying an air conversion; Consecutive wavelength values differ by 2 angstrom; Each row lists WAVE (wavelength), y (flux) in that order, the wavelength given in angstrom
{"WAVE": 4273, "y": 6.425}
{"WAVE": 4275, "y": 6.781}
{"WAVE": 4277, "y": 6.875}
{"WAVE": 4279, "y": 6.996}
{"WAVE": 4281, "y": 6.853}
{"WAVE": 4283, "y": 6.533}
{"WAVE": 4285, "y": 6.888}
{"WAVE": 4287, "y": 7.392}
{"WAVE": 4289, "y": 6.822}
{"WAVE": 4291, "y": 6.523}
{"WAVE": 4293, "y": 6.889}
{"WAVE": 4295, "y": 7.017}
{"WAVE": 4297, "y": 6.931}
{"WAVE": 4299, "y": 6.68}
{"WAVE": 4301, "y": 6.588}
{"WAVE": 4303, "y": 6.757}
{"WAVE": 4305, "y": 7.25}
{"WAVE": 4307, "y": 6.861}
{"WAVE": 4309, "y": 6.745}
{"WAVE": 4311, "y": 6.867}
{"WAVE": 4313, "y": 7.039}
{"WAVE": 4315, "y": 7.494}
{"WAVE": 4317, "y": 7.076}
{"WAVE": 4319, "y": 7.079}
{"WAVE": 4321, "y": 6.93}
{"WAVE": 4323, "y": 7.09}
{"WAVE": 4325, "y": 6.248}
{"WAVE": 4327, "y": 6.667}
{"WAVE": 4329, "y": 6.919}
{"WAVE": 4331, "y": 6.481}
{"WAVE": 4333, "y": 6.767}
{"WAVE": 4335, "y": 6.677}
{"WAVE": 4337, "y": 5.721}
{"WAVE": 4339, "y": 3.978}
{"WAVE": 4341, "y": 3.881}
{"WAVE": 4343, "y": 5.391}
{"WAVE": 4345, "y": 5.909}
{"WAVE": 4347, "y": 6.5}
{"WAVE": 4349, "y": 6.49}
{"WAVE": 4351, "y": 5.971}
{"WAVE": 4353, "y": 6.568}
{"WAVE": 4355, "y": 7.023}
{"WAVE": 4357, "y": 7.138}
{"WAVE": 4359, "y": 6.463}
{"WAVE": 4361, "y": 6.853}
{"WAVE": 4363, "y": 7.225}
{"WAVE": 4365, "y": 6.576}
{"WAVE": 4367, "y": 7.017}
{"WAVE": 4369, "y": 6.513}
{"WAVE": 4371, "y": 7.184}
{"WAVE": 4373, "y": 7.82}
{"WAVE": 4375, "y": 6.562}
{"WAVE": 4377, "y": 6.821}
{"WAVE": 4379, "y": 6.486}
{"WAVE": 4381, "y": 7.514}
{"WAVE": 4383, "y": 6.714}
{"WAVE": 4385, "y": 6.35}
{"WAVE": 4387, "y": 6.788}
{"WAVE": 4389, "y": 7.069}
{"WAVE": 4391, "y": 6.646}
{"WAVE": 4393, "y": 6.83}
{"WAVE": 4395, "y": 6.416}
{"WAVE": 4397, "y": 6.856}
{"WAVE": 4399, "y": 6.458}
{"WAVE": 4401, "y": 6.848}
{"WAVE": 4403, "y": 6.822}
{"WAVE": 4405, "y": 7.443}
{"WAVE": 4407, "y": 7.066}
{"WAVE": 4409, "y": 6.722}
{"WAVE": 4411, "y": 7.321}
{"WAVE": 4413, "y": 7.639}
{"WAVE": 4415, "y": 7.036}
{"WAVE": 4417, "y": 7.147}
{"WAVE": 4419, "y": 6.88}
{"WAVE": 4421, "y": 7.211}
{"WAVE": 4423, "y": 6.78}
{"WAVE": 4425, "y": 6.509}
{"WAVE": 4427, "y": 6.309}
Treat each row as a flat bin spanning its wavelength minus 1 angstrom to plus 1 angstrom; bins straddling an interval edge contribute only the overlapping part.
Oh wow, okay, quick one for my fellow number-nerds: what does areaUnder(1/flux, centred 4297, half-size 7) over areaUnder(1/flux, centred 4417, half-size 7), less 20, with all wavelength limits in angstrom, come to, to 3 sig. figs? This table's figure -18.9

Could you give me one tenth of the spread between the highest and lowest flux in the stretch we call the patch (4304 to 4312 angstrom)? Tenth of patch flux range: 0.05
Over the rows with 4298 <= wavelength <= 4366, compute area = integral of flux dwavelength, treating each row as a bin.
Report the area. 444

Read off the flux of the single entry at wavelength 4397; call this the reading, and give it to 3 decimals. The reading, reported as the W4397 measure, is 6.856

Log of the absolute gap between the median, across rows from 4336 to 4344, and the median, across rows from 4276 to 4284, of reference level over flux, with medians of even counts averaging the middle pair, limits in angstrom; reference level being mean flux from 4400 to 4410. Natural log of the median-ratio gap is -0.7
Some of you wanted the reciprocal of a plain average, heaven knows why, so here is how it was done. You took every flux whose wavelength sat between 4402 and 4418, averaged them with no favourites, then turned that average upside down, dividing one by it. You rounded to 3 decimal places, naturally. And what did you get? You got 0.140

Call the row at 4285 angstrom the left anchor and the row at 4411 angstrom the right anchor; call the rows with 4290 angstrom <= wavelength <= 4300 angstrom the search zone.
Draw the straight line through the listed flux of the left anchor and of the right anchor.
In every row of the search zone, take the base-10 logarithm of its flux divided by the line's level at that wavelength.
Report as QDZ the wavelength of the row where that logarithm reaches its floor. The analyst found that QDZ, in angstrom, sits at 4291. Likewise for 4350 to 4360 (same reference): 4351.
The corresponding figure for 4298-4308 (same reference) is 4301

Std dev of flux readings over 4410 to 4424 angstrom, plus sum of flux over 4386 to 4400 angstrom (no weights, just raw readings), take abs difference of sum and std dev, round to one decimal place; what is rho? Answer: 46.8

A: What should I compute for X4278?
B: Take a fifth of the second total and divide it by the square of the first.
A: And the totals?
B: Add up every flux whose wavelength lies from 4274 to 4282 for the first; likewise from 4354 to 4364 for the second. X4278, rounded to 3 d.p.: 0.009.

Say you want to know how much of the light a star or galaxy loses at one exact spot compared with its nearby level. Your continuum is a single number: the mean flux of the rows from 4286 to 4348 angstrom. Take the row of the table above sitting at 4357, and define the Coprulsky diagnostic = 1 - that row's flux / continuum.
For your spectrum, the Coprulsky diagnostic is -0.09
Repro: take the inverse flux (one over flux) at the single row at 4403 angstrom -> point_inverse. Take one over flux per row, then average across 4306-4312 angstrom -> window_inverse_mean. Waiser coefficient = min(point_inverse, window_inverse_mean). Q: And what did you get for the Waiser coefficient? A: 0.147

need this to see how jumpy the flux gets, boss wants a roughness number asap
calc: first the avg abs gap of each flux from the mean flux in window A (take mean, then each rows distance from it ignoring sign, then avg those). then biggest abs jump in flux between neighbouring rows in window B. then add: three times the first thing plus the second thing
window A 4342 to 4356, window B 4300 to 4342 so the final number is 3.0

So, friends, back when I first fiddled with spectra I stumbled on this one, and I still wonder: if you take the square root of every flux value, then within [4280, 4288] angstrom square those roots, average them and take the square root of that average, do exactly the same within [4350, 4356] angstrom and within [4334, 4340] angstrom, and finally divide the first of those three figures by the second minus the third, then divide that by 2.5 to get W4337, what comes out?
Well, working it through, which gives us 5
